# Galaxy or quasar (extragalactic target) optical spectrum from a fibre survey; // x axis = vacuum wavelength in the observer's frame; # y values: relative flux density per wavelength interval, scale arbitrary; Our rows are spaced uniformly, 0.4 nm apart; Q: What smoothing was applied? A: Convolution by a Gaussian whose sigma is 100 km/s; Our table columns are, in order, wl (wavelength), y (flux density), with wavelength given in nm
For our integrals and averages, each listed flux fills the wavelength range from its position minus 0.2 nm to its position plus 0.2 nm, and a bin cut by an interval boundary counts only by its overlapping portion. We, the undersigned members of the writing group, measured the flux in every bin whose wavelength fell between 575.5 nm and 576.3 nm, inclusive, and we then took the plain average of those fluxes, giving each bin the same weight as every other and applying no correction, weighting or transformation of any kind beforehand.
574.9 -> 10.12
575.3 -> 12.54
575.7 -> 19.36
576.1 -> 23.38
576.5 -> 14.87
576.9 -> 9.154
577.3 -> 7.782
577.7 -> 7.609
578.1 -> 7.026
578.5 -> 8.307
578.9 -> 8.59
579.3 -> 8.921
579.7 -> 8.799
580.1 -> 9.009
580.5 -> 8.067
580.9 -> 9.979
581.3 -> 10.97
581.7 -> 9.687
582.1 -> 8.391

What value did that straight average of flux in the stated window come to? 21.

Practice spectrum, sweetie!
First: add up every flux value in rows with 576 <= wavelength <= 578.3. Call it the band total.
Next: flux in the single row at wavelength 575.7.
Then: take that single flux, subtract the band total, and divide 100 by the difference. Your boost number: -2.0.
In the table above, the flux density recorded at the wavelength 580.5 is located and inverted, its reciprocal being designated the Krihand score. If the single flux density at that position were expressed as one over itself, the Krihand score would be 0.124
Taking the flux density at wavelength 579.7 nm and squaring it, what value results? 77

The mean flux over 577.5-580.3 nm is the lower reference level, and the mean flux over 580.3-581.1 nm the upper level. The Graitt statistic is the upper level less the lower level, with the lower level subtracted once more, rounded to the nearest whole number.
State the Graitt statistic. -8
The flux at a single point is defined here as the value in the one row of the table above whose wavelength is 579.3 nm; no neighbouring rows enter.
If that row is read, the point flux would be 8.921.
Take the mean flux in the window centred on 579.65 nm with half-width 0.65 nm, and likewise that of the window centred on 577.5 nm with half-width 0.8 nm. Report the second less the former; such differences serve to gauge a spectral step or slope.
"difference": -1.0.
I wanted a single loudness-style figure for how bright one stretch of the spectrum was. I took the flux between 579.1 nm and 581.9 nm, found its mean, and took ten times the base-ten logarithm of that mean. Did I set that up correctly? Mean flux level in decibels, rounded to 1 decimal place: 9.7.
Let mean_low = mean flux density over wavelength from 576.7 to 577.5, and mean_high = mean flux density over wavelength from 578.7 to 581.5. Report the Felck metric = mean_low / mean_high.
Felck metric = 0.92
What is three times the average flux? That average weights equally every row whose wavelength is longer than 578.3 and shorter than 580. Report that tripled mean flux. 26.0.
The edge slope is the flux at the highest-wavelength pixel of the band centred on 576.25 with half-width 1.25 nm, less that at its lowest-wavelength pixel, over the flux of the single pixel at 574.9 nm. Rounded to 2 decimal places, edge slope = -0.47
